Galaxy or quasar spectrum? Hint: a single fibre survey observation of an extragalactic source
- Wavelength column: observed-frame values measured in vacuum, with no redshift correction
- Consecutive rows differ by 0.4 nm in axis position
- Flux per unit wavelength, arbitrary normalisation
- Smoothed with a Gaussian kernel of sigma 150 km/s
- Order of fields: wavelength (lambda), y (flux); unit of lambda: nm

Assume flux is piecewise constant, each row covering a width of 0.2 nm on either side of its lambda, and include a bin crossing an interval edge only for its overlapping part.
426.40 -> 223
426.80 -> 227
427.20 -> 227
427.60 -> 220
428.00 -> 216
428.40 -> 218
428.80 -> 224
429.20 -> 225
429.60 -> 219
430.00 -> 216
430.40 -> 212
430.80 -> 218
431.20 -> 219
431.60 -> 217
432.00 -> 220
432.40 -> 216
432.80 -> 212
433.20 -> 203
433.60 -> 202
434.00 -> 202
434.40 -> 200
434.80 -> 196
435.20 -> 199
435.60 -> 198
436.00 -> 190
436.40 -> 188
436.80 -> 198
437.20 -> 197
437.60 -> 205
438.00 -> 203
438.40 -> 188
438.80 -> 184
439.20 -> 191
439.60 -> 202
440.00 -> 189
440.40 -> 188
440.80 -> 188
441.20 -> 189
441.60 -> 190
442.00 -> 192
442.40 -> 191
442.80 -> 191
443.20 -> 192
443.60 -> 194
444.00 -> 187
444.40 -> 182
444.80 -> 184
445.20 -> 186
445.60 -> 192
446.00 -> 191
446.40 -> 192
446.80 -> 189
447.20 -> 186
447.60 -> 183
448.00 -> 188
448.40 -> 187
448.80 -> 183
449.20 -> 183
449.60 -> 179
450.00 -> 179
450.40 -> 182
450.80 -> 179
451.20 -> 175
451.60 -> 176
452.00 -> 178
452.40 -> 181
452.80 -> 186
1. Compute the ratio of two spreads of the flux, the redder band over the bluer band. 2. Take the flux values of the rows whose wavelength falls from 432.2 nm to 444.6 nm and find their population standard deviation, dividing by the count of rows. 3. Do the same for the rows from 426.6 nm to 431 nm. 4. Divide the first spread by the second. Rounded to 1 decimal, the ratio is 1.7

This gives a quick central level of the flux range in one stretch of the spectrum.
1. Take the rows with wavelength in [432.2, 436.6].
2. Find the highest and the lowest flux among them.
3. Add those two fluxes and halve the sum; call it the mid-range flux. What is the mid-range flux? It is 202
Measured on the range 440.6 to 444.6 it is 188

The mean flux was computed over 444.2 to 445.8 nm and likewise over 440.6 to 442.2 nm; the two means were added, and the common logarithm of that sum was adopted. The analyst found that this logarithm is 2.57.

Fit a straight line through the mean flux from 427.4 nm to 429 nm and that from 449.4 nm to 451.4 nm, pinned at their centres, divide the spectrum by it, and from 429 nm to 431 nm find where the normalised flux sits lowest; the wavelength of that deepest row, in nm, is 430.40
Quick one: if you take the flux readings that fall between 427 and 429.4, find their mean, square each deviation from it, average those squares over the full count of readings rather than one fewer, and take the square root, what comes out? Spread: 3.9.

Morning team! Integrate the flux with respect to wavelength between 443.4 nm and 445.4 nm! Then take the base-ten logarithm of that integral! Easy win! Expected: 2.57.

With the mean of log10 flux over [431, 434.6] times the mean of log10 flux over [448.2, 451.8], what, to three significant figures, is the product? 5.24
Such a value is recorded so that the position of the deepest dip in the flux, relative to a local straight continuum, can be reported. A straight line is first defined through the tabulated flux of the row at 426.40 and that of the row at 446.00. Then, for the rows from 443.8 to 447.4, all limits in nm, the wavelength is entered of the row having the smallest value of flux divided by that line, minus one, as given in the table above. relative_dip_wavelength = 444.40 nm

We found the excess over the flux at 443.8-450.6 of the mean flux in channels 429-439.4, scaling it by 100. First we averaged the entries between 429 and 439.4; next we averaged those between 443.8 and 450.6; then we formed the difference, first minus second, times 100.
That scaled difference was 1907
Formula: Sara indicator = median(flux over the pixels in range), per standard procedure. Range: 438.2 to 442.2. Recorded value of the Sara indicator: 189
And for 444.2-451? 184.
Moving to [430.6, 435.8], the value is 203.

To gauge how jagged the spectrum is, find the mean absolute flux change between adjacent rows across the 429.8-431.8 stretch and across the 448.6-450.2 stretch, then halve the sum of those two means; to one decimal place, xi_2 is 2.3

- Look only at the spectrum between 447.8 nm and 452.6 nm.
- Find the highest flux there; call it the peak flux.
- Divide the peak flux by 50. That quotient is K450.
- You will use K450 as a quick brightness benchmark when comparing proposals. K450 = 3.8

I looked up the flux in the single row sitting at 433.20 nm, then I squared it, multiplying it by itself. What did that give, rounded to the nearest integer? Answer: 41209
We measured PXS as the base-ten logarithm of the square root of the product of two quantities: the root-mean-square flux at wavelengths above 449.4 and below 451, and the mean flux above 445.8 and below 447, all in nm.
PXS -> 2.27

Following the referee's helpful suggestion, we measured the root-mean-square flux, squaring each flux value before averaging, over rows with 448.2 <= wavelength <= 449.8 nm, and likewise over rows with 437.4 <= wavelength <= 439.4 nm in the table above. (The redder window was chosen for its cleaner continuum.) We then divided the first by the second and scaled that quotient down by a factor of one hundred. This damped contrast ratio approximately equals 0.0094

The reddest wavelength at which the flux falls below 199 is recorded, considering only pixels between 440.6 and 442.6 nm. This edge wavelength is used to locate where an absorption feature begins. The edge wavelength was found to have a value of 442.40 nm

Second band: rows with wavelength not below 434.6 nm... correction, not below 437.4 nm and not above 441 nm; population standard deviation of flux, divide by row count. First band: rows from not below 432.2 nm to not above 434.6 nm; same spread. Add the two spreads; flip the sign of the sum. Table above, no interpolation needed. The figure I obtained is -13.4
